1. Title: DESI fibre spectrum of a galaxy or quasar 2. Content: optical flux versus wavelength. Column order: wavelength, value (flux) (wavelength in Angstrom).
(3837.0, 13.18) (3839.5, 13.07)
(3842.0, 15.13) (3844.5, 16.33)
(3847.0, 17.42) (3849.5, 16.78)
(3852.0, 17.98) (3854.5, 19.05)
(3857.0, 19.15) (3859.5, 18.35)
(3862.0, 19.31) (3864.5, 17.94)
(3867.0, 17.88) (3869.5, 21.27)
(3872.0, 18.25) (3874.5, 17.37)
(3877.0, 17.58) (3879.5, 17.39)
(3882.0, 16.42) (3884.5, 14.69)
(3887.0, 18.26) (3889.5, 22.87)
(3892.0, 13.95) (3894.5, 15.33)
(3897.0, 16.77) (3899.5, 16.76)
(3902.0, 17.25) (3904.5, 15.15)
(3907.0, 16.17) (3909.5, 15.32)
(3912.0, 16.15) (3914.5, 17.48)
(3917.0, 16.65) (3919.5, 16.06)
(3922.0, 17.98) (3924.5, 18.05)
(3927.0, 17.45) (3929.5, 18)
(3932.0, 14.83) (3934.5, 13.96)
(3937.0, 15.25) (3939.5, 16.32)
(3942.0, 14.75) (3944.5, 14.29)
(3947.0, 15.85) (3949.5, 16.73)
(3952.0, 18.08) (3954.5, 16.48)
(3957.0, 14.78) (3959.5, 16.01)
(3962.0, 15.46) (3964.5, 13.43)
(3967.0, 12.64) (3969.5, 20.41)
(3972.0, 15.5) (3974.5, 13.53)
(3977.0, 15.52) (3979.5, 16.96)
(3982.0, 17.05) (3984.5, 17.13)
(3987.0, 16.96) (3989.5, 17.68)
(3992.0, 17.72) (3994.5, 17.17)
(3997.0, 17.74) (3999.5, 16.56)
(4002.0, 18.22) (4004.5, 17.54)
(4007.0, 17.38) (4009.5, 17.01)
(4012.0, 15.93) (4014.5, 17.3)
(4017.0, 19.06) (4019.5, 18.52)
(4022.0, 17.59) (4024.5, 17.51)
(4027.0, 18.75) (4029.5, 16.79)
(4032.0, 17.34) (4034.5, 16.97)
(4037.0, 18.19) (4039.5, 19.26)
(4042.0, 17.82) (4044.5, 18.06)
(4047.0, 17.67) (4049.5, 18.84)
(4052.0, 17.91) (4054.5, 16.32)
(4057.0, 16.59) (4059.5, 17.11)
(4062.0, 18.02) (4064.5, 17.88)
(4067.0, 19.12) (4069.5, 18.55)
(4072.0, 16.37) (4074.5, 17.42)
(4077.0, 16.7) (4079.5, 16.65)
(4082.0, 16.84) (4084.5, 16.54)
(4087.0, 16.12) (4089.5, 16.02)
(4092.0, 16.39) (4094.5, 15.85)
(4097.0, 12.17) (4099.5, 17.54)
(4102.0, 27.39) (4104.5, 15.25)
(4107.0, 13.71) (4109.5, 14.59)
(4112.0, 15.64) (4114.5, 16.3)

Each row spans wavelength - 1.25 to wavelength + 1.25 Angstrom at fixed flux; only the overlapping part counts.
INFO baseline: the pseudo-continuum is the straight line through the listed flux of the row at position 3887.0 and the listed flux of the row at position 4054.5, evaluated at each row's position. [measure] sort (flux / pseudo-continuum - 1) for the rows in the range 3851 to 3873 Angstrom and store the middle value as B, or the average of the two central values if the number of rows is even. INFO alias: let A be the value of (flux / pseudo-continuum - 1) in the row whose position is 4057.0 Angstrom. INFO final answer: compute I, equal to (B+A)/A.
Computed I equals 0.5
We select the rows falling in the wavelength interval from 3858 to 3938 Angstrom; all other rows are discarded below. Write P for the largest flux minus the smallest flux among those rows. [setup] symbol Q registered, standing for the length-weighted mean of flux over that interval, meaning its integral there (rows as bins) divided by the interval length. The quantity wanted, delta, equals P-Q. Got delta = -8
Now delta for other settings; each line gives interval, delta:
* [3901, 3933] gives -13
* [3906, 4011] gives -9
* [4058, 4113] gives -2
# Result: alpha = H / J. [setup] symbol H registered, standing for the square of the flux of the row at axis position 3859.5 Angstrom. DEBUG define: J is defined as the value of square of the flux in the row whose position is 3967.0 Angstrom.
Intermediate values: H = 337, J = 160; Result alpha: 2.11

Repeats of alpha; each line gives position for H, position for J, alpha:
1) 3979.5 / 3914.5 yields 0.94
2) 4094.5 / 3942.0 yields 1.15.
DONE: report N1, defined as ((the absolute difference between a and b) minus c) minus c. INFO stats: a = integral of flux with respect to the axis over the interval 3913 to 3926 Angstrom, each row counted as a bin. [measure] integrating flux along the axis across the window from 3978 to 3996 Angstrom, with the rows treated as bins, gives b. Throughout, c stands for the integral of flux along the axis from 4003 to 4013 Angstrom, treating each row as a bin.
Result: -254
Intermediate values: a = 224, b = 310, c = 170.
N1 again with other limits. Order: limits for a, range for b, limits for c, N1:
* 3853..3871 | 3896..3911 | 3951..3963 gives -289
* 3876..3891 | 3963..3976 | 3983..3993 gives -277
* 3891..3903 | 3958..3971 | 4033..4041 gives -280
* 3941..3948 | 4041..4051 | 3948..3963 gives -411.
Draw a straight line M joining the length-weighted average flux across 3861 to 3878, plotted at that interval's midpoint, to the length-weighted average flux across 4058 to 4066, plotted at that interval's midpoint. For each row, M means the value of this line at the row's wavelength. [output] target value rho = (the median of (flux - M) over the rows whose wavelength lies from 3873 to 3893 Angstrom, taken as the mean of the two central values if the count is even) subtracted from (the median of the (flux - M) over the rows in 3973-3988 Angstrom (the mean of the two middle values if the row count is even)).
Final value 0.0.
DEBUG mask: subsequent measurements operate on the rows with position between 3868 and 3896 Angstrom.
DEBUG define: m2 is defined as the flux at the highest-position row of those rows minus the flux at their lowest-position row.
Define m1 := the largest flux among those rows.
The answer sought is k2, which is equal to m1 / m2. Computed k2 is -4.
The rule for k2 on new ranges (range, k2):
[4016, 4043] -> -16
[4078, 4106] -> -20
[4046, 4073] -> -15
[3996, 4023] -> -127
